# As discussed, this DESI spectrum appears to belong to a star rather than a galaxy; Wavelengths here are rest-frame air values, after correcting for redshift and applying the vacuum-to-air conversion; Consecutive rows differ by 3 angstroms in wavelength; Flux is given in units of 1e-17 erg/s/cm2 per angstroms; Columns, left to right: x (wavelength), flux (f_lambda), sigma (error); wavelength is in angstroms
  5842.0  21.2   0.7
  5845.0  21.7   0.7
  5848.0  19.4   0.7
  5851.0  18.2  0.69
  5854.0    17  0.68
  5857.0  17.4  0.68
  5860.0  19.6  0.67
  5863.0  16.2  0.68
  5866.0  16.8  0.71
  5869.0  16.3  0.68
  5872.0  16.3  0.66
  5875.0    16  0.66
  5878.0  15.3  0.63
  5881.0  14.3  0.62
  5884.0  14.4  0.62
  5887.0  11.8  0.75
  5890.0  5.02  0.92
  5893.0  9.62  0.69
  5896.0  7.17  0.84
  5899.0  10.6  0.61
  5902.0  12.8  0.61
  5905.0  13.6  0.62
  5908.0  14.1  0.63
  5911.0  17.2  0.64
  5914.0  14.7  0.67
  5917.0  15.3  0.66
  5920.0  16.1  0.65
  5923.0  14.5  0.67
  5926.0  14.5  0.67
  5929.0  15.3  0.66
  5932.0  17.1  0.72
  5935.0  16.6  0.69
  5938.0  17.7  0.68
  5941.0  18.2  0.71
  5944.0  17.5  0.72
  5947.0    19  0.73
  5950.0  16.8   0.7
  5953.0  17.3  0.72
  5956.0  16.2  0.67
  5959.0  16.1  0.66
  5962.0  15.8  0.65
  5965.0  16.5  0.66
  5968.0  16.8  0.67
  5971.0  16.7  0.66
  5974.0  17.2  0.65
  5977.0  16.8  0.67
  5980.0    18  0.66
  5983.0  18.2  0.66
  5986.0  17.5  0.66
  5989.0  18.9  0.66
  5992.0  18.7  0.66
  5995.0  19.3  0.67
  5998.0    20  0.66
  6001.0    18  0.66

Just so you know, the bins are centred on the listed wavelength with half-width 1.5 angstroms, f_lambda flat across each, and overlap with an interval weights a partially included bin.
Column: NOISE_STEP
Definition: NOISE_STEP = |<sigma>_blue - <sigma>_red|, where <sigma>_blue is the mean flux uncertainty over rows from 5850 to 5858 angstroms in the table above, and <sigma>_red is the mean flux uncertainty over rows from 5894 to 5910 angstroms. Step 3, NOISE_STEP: 0.021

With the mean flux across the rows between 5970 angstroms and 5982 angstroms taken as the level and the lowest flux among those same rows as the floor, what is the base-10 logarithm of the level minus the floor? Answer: -0.3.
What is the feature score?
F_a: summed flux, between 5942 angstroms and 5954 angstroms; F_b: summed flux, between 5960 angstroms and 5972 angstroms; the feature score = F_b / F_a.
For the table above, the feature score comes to 0.93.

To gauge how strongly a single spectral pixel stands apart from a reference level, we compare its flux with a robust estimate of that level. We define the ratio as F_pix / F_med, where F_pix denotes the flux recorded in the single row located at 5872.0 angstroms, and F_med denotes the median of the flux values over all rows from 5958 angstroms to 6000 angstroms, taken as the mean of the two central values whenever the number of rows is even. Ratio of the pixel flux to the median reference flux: 0.94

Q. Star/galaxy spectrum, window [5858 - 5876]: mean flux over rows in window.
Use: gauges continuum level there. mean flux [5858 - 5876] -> 16.9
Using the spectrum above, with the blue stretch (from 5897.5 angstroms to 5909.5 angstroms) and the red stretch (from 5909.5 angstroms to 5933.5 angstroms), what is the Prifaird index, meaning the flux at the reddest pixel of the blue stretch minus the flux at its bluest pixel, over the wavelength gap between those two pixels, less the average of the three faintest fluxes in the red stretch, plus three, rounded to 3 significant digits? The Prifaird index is -11.2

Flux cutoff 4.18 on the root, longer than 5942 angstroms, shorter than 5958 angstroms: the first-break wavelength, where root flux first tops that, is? 5944.0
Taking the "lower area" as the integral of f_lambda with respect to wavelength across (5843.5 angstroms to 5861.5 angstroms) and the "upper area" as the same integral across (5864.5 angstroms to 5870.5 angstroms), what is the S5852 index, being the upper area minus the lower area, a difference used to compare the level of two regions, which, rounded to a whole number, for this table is -241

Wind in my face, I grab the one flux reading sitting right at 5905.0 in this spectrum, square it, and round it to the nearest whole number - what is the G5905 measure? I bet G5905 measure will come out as 185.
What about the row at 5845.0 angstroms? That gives 471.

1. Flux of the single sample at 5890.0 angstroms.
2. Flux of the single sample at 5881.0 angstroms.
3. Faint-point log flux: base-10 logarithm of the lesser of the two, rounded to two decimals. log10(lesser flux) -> 0.70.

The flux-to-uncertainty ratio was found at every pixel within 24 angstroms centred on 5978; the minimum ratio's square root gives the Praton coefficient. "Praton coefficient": 5.0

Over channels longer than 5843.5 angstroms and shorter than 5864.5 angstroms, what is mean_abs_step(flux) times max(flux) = 39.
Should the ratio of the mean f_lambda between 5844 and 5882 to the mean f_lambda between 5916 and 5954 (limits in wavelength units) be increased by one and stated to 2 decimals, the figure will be 2.04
